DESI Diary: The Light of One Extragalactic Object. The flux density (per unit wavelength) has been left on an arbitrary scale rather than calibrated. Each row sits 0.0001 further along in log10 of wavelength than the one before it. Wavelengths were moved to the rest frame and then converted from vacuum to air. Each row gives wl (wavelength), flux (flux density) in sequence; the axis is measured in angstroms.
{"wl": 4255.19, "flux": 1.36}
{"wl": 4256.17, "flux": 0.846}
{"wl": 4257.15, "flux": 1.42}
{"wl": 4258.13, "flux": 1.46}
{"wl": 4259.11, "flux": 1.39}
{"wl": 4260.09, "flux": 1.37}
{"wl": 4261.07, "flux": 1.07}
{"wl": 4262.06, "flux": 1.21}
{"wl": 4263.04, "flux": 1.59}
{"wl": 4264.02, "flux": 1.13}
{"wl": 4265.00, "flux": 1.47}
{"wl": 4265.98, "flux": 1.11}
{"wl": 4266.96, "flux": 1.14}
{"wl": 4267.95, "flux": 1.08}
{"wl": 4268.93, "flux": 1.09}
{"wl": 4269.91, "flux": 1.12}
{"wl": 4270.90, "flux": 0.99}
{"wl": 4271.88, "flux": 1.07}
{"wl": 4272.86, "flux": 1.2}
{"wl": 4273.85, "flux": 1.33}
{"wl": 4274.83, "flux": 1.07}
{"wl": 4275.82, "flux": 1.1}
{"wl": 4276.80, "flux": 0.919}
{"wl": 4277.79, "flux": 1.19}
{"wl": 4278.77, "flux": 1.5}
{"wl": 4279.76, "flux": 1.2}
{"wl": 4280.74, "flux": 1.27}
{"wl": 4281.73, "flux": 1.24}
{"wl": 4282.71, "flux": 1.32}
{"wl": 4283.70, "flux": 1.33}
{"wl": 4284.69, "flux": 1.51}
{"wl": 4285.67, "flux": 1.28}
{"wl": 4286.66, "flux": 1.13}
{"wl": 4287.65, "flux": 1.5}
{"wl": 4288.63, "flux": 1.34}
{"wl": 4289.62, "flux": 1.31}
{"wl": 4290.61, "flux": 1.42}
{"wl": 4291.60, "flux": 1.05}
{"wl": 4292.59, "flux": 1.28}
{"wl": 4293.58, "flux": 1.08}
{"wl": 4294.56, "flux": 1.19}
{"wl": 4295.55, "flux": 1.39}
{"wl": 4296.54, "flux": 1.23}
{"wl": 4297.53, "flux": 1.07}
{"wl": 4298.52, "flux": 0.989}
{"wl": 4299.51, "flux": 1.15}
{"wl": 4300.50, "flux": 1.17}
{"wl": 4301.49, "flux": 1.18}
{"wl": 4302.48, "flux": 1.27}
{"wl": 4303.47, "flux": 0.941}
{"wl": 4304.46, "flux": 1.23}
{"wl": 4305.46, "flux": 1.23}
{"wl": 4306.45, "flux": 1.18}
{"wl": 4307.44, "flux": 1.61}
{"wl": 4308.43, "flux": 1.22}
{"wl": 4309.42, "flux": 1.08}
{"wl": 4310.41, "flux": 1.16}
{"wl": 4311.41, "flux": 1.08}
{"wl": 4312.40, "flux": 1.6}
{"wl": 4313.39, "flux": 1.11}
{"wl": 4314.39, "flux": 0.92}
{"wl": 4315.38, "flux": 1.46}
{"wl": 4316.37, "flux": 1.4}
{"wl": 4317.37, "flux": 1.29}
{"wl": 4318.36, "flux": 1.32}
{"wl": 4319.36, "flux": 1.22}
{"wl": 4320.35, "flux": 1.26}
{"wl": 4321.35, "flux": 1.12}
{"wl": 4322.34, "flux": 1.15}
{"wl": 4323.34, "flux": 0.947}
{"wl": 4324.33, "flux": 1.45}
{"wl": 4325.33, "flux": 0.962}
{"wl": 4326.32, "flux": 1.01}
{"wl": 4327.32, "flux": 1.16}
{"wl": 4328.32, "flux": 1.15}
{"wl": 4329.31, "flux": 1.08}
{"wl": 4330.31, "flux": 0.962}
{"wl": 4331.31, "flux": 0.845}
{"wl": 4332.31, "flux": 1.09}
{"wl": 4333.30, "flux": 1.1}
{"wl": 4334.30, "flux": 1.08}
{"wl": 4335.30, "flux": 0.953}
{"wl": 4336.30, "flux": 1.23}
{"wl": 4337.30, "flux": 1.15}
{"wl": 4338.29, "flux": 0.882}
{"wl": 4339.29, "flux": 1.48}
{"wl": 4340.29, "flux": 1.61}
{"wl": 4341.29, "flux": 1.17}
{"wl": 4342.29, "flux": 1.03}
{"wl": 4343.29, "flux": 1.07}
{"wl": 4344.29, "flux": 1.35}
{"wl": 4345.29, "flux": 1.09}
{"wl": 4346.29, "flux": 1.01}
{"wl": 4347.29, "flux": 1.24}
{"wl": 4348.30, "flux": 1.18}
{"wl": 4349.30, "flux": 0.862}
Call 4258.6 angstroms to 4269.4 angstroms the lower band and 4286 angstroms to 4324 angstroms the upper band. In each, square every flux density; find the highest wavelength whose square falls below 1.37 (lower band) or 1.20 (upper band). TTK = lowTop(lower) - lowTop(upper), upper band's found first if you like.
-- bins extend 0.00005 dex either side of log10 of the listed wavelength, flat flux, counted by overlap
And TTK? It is -54.4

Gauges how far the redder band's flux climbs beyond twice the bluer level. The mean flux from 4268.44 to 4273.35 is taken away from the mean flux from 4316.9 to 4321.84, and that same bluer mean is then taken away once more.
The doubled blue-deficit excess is -0.95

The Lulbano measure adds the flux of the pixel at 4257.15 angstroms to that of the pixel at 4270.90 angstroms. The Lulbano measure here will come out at 2.4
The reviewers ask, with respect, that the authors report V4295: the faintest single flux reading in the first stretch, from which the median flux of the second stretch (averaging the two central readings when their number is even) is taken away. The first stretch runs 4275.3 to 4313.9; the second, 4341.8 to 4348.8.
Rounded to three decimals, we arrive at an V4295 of -0.171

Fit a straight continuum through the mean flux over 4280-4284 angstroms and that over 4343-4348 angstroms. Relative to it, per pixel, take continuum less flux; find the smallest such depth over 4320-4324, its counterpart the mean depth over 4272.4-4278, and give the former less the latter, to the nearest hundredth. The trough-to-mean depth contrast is -0.22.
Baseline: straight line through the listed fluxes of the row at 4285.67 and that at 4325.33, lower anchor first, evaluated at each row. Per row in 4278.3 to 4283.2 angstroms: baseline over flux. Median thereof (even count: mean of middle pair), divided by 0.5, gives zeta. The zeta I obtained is 2.1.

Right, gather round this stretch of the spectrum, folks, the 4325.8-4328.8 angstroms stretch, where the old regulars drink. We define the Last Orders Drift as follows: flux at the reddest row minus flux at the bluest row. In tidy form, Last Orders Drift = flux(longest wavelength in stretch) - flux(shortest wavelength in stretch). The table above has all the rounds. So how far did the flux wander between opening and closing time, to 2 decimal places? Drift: 0.14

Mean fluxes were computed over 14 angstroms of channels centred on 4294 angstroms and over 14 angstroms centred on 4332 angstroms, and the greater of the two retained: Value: 1.23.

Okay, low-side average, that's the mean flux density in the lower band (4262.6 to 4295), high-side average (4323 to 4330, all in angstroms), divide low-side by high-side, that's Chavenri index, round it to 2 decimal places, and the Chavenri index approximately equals 1.11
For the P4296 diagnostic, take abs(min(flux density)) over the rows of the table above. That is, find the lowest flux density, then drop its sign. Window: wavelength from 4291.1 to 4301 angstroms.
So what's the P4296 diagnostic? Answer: 0.99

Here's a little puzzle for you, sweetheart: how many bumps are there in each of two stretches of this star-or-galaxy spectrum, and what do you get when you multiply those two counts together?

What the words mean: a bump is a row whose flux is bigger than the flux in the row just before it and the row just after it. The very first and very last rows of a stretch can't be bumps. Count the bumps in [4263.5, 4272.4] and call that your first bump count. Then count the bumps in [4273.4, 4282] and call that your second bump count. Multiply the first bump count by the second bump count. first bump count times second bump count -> 9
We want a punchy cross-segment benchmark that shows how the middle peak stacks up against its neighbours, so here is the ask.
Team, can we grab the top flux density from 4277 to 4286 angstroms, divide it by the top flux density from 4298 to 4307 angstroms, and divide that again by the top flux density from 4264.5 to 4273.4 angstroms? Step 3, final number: 0.81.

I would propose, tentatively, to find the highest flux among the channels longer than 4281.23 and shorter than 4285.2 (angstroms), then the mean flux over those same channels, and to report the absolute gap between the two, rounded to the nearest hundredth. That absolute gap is 0.16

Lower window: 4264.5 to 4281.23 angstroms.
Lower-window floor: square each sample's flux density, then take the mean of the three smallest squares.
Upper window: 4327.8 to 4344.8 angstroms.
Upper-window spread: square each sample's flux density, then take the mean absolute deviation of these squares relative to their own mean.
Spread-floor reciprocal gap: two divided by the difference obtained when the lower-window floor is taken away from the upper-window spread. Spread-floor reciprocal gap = -3.09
